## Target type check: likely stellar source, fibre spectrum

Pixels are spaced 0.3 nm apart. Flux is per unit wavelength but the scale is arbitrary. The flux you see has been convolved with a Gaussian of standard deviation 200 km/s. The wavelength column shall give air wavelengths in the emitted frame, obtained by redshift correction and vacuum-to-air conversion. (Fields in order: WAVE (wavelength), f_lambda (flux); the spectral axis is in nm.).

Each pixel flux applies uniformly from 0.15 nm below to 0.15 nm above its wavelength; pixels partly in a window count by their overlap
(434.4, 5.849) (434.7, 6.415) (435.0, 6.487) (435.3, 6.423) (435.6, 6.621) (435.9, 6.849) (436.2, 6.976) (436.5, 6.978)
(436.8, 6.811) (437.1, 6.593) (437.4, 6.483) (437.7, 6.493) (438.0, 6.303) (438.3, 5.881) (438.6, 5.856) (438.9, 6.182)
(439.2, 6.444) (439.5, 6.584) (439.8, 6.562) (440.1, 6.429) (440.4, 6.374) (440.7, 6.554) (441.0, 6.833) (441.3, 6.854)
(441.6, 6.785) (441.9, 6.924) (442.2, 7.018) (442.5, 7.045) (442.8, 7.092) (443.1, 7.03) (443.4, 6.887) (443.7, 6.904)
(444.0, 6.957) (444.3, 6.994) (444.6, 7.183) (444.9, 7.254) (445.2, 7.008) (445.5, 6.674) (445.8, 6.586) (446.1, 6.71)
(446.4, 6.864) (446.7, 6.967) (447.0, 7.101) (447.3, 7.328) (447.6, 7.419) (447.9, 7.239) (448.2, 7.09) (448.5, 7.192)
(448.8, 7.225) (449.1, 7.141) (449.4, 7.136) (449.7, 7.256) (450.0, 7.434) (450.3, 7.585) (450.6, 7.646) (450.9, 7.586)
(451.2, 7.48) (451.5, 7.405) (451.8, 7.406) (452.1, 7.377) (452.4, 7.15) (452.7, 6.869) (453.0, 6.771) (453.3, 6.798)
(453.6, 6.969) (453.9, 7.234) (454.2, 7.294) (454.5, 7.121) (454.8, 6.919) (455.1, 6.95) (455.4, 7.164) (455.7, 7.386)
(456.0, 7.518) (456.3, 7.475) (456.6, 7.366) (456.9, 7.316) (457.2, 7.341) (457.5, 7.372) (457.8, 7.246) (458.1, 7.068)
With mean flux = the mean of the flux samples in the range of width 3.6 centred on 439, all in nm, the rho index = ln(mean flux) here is 1.85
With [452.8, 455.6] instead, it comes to 1.95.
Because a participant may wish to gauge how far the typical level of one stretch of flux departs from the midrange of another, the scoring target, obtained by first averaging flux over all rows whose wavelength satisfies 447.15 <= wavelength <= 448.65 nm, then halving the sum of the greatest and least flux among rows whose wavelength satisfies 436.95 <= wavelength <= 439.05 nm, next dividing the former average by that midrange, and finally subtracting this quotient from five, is 3.83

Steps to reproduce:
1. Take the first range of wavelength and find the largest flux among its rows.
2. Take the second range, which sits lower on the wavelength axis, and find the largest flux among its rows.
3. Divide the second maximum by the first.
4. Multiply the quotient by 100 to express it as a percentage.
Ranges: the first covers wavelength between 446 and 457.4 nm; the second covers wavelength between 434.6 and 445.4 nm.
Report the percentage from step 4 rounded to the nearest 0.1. 94.9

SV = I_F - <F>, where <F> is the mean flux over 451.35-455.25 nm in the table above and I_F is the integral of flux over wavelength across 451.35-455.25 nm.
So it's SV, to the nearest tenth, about 20.6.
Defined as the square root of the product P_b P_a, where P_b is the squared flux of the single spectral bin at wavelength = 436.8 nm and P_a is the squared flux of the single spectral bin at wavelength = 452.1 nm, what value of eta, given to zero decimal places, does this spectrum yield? 50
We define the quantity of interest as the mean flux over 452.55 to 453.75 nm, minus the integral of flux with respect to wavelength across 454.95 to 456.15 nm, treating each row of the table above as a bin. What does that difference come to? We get -1.9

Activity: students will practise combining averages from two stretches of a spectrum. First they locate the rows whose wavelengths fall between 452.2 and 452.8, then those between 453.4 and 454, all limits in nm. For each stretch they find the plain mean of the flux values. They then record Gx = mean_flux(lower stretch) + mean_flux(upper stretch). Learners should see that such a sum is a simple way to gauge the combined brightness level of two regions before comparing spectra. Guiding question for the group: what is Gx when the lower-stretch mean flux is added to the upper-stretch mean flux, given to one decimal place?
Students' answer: 14.1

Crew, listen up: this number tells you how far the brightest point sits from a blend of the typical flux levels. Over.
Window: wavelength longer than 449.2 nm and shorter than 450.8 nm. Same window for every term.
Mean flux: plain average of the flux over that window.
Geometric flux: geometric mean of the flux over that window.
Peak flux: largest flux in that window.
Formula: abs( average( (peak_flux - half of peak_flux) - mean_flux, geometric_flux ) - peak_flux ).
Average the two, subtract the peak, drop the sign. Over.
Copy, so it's 5.7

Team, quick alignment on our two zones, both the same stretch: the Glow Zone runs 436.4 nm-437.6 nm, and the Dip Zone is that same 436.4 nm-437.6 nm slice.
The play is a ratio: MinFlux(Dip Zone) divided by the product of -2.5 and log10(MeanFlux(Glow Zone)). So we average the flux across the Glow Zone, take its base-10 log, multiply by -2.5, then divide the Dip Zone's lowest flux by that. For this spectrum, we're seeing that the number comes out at -3.14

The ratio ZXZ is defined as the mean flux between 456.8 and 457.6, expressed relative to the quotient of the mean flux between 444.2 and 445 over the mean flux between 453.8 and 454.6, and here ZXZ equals 7.42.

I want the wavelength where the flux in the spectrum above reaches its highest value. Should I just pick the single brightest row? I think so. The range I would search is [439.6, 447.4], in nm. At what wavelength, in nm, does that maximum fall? 447.3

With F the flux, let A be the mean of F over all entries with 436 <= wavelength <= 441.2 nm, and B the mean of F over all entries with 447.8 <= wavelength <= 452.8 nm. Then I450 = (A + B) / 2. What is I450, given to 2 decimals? 6.90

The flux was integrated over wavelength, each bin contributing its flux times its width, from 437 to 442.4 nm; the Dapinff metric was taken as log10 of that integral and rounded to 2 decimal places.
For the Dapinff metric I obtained 1.55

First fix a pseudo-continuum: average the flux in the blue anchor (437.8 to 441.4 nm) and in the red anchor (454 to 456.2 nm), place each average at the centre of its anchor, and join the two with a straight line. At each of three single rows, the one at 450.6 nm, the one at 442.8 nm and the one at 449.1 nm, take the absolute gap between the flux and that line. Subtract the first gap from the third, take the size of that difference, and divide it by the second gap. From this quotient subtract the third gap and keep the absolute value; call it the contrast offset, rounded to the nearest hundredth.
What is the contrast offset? 0.56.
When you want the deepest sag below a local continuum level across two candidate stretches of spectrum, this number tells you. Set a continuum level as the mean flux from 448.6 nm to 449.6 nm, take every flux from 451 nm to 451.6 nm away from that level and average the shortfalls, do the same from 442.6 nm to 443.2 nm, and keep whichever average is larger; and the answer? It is 0.11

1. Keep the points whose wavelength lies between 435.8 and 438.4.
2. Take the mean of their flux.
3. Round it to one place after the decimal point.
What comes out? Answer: 6.6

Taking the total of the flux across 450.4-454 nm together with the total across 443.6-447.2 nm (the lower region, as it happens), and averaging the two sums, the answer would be 85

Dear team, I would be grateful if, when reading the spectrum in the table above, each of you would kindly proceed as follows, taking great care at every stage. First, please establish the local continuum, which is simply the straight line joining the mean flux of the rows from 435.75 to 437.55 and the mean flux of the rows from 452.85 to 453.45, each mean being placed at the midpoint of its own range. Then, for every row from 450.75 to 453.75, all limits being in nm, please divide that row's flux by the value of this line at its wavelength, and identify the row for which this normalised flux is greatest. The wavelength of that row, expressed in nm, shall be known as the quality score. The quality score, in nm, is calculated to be 450.9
